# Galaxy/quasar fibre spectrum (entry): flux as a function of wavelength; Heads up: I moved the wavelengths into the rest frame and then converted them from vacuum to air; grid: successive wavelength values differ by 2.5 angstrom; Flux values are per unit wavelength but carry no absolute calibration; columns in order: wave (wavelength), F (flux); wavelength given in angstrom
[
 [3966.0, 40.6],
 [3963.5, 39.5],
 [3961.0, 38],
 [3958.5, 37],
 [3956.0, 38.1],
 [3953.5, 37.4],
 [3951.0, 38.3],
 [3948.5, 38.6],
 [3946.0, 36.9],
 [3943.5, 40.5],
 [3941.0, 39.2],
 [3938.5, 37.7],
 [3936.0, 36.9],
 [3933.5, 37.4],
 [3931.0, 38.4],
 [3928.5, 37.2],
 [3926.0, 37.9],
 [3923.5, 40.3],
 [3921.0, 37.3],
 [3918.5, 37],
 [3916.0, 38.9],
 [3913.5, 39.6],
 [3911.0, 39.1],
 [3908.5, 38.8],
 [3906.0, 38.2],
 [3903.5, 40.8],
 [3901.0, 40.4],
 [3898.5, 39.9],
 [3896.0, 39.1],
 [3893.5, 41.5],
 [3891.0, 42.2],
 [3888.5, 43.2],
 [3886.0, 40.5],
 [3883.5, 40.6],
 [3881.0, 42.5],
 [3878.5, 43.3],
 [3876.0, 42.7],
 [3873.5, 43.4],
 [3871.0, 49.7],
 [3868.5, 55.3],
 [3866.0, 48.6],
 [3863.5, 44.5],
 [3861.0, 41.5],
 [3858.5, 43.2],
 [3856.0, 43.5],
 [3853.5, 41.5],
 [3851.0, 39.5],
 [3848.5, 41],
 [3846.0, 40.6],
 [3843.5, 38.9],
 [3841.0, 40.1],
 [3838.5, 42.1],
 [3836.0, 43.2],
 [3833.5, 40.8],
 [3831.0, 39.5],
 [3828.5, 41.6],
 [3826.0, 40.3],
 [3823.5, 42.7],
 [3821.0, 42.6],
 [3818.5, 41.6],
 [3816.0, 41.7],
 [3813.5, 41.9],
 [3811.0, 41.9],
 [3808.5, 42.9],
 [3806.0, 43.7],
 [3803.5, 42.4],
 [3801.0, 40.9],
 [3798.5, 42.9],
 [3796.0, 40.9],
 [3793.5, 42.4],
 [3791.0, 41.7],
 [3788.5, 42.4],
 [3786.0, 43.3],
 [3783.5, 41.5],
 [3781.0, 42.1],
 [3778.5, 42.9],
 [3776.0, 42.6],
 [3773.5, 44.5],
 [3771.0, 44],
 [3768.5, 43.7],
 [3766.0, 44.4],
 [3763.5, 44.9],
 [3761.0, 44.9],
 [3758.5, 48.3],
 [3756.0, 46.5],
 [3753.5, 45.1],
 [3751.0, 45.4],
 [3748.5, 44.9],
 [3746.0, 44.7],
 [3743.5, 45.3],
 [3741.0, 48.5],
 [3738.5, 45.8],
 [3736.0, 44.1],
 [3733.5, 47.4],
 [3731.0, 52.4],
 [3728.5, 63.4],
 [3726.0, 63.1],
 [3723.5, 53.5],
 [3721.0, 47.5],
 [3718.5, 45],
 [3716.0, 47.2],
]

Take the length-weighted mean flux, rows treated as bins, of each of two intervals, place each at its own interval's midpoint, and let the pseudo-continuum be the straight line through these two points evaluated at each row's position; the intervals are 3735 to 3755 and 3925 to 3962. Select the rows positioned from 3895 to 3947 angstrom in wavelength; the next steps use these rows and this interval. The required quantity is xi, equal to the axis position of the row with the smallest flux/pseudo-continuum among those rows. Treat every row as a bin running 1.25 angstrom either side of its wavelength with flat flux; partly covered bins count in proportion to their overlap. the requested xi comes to 3918.5 angstrom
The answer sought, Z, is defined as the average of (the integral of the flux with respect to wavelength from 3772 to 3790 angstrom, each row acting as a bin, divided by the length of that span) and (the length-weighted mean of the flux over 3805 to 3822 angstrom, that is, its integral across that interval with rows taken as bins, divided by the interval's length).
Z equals 42.5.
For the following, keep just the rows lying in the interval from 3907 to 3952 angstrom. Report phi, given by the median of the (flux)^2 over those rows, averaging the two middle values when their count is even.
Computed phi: 1471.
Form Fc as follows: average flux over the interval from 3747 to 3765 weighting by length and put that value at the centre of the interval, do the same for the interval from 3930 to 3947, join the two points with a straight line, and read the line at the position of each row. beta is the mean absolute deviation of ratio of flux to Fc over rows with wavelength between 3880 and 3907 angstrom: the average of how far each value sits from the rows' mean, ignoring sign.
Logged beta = 0.0260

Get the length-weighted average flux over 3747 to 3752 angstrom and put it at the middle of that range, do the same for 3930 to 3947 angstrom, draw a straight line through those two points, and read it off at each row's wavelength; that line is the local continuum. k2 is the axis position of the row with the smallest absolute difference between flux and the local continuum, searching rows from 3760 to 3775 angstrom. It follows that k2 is 3766.0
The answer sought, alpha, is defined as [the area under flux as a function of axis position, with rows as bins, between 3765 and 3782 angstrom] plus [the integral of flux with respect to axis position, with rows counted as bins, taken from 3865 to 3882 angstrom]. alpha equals 1530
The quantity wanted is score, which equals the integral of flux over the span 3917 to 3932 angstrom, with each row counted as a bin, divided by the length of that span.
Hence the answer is 38.0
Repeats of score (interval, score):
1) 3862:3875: 48.1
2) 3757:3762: 46.7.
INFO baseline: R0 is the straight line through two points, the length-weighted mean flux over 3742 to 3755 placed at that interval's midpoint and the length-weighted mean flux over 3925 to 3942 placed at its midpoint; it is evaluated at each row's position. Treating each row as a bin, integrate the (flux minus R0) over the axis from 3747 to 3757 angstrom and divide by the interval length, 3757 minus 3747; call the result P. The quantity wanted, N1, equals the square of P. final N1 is 0.16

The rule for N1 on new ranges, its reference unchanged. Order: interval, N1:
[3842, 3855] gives 0.68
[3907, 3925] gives 0.04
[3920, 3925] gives 0.36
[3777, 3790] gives 1.82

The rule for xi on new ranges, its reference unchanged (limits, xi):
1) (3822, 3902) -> 3843.5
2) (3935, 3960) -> 3936.0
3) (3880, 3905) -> 3896.0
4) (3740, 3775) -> 3768.5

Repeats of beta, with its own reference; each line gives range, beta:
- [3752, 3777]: 0.0194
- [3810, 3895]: 0.0597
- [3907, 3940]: 0.0180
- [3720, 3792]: 0.0666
